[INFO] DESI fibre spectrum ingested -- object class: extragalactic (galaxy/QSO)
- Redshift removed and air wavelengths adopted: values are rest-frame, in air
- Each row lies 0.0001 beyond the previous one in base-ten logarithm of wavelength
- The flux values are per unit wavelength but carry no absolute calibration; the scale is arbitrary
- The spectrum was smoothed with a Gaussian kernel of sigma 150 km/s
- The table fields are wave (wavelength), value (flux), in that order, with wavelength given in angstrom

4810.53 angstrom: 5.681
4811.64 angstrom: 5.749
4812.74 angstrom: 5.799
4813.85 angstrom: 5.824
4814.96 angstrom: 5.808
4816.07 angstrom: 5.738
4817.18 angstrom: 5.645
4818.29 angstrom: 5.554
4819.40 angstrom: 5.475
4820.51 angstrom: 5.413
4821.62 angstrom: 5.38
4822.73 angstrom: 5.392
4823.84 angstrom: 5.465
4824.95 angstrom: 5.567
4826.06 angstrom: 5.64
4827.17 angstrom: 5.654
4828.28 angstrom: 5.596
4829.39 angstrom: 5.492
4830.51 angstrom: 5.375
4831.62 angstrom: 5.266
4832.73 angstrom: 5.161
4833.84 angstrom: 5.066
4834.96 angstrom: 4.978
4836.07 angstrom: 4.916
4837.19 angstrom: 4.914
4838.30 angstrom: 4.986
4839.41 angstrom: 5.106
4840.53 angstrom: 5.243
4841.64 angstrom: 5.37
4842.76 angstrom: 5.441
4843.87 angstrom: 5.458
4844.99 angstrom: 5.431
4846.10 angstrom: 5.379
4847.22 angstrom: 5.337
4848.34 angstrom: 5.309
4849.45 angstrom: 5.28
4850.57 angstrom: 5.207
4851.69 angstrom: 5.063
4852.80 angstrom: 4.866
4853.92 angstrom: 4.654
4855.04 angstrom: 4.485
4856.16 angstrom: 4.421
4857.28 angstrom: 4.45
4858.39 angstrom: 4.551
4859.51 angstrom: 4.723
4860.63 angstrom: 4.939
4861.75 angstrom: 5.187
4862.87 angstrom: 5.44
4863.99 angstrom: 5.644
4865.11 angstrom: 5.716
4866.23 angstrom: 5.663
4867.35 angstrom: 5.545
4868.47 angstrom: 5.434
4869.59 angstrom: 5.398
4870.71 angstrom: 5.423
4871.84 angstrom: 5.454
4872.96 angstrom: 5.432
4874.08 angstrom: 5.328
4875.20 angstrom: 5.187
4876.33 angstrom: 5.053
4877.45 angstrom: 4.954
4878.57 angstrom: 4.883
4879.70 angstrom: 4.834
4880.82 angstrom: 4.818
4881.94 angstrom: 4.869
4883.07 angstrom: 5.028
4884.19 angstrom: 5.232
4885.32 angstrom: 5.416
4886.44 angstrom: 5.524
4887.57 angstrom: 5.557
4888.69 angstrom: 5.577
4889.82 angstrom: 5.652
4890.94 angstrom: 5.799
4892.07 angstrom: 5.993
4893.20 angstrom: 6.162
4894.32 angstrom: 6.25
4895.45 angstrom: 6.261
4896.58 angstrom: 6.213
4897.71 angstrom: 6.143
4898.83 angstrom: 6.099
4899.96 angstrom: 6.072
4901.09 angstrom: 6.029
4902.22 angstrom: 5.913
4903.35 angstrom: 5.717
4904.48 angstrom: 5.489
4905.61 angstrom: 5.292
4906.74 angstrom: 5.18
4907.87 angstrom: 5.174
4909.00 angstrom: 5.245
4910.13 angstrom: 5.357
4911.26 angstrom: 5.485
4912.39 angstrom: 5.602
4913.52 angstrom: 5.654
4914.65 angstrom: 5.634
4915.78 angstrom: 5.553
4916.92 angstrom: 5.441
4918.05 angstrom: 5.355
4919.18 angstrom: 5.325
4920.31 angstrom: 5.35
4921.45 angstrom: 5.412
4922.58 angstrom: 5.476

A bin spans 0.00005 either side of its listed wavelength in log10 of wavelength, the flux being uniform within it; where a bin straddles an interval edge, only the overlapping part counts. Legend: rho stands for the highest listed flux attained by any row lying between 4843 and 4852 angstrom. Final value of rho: 5.458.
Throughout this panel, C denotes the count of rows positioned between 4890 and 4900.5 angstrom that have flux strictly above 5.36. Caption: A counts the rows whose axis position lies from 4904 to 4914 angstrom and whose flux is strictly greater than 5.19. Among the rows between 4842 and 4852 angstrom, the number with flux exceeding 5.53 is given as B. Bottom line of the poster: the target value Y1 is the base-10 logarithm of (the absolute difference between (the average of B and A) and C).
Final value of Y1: 0.7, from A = 7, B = 0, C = 9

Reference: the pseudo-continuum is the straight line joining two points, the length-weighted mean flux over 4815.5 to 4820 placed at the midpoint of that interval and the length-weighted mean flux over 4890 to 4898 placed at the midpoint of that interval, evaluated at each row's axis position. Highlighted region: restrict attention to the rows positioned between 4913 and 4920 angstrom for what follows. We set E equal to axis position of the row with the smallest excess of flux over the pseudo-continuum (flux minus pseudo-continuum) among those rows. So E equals 4919.18 angstrom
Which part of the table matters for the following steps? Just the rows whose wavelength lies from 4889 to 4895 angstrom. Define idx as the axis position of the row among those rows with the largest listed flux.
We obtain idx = 4894.32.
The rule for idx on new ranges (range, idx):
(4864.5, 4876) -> 4865.11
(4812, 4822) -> 4813.85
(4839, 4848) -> 4843.87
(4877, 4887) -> 4886.44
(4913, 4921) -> 4913.52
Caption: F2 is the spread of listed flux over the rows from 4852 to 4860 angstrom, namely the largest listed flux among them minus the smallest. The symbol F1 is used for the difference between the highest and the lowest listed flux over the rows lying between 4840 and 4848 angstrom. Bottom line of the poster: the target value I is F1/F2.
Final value 0.5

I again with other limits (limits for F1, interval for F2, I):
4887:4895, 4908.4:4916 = 1.7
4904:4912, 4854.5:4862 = 0.4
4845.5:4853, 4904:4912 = 1.6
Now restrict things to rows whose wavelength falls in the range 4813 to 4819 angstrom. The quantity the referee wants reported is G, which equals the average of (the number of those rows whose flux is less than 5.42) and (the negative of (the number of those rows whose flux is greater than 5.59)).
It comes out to -2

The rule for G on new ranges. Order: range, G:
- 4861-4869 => -1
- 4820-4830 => 0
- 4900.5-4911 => 1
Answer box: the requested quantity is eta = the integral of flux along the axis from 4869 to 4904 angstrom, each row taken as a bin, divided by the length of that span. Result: 5.6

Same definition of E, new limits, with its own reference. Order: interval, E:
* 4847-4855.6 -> 4855.04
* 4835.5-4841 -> 4837.19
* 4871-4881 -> 4880.82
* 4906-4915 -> 4907.87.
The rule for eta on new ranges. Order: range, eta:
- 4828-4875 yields 5.2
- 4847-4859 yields 4.9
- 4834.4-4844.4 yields 5.2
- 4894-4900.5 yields 6.2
